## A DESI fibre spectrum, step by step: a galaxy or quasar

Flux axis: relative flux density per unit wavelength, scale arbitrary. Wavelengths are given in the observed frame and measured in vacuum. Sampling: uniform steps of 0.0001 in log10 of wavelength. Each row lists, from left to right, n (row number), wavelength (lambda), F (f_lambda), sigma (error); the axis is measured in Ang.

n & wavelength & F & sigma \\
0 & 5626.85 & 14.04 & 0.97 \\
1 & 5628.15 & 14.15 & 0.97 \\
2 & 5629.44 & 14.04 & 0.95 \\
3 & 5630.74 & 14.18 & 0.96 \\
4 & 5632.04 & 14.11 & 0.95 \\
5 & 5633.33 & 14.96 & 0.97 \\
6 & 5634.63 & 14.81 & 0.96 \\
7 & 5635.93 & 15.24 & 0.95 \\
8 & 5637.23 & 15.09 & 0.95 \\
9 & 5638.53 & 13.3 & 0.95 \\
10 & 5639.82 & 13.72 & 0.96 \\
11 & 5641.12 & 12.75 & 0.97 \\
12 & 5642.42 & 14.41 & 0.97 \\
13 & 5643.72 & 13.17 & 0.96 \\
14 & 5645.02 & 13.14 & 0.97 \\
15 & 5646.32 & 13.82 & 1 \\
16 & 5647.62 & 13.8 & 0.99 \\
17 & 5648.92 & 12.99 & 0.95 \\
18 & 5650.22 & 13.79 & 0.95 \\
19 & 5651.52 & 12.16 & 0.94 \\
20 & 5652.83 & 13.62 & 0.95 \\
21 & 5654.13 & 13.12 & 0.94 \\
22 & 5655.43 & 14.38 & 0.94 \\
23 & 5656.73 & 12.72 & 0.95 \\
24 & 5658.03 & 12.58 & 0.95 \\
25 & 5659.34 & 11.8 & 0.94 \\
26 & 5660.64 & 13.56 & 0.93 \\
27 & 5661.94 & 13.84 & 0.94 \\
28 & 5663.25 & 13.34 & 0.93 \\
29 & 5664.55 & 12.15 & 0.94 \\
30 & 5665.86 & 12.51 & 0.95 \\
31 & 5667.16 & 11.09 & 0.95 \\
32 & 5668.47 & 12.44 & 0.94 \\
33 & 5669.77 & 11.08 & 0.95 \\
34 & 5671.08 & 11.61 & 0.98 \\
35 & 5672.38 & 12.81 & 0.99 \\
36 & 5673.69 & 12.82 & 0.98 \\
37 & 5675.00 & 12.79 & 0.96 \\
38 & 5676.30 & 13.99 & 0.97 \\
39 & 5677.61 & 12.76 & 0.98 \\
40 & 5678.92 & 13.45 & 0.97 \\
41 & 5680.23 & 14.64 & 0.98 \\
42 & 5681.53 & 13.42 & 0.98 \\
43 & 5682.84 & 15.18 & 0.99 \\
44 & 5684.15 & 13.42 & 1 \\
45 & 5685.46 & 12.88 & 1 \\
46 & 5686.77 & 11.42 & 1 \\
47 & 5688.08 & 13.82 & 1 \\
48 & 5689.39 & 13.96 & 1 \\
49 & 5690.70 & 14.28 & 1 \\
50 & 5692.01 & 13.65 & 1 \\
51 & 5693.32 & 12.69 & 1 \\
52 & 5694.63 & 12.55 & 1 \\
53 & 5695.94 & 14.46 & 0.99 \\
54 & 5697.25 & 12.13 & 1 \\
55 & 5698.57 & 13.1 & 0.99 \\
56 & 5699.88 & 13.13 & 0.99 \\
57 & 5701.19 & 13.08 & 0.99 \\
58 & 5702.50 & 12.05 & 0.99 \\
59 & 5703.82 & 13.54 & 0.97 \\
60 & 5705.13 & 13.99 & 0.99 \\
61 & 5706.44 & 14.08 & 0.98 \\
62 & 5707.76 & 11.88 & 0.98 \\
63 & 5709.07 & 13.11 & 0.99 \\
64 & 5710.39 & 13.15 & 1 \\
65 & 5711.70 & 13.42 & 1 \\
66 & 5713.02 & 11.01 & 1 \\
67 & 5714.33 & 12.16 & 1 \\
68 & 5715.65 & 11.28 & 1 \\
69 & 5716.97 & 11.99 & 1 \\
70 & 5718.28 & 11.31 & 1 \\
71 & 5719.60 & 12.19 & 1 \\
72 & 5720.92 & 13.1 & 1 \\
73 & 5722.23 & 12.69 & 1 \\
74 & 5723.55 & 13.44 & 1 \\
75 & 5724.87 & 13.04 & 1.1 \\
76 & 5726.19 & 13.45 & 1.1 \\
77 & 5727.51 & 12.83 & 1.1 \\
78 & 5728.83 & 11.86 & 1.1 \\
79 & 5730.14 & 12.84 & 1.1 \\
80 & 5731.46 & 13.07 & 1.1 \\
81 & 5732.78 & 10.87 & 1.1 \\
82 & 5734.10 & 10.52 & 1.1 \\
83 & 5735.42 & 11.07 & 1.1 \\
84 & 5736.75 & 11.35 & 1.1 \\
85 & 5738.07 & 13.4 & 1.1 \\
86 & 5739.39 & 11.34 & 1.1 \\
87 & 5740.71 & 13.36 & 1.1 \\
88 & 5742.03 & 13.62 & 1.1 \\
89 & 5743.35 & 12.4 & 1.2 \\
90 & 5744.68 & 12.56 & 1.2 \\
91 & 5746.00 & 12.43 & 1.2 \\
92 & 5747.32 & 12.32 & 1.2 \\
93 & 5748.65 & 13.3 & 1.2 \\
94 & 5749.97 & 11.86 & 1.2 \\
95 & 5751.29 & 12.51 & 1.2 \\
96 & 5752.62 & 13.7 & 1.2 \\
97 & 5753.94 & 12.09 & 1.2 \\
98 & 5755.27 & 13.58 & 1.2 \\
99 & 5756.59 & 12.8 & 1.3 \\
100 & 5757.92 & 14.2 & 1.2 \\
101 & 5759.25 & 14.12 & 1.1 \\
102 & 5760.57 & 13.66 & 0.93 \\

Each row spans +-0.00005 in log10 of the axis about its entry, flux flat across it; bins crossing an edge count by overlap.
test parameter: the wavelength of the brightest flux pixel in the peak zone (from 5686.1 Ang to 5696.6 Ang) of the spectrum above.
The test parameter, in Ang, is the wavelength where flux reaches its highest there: 5695.94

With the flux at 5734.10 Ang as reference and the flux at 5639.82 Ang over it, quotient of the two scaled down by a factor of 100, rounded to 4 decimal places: 0.0130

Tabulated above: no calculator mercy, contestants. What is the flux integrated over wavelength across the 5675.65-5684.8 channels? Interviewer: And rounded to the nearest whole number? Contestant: 127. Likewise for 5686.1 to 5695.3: 121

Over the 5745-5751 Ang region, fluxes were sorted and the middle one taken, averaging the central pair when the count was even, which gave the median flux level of 12.4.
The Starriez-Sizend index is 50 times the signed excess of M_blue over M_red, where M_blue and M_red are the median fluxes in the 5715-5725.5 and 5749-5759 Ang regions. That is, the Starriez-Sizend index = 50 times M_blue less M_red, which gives -18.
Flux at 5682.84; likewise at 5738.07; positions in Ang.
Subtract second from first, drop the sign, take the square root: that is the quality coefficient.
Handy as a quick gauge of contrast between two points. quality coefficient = 1.3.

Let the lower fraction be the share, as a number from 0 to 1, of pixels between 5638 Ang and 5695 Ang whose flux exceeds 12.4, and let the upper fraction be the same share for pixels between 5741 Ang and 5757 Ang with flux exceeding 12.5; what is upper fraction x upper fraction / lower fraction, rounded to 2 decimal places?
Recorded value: 0.40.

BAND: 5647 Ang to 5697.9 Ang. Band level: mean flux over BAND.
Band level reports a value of 13.1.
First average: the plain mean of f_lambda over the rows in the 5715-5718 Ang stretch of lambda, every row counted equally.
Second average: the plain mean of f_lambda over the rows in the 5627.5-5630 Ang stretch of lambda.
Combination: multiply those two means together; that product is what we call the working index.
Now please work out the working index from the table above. 164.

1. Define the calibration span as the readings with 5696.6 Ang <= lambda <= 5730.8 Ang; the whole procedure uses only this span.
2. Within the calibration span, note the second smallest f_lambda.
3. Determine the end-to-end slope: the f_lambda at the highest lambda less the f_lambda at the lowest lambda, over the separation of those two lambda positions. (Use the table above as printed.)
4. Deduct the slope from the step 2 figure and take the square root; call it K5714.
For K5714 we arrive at 3.36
